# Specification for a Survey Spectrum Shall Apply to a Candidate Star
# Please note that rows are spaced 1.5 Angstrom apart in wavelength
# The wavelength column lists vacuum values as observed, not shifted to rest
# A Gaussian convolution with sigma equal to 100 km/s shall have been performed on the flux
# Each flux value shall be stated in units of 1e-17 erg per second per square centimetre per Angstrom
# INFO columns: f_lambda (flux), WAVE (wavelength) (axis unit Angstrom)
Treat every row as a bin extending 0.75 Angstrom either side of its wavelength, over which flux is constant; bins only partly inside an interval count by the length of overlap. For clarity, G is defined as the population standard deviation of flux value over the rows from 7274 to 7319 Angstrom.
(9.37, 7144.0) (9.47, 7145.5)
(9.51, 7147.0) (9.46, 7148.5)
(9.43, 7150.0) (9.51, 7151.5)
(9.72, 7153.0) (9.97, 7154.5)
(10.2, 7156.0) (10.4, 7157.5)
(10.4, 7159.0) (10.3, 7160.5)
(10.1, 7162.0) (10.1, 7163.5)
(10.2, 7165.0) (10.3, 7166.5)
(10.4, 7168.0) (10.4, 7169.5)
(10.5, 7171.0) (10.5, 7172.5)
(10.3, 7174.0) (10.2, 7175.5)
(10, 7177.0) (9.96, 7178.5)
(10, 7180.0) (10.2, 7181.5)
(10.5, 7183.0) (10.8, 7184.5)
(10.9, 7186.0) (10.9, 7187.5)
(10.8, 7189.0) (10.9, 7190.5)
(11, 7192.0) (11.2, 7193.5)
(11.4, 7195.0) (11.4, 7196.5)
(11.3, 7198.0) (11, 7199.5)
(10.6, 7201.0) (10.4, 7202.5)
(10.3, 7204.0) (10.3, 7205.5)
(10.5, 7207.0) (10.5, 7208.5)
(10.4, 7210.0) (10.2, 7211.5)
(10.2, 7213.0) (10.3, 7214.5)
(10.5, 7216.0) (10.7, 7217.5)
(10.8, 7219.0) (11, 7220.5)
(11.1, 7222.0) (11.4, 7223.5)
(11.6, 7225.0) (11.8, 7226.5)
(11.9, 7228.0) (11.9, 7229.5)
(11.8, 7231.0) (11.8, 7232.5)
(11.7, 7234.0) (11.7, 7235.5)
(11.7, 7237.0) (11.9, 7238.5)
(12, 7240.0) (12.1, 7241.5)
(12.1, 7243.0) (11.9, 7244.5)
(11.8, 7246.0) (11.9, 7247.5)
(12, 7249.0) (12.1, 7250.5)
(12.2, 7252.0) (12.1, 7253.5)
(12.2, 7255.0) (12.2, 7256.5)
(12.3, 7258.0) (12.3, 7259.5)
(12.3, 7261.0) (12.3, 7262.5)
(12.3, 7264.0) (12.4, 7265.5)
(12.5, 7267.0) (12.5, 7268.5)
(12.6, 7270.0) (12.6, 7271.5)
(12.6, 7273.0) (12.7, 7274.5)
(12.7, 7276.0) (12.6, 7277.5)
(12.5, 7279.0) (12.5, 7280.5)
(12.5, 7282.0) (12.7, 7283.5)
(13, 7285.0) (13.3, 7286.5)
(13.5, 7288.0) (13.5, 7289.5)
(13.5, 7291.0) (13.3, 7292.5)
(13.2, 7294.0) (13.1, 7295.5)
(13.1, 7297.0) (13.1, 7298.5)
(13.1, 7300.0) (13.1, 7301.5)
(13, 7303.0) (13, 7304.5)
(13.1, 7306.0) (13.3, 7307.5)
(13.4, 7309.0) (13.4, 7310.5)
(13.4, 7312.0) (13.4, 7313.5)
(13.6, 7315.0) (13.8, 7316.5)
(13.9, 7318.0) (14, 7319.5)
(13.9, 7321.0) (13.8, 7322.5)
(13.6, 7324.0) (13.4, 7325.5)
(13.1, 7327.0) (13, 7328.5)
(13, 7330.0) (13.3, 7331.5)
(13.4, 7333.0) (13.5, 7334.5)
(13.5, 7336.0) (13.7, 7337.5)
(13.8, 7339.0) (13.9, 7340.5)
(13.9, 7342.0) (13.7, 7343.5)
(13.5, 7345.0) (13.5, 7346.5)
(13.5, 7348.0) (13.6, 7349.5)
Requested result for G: 0.37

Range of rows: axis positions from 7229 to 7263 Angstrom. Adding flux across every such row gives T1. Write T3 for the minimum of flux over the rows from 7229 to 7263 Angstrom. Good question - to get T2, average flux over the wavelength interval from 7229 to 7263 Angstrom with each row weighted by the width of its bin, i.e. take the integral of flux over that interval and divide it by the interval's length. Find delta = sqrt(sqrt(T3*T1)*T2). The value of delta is 26.1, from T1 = 276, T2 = 12.0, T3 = 11.7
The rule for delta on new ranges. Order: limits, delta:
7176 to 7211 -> 23.0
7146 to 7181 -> 21.7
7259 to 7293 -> 27.6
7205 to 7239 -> 23.8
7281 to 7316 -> 28.5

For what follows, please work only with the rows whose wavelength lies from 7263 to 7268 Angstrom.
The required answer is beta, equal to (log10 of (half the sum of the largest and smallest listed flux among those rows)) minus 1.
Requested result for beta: 0.09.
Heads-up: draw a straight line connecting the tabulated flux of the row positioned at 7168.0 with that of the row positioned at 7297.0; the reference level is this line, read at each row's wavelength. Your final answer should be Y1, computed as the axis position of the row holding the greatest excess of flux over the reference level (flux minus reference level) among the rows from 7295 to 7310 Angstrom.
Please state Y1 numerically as 7309.0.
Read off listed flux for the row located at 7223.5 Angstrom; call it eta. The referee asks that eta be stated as 11.4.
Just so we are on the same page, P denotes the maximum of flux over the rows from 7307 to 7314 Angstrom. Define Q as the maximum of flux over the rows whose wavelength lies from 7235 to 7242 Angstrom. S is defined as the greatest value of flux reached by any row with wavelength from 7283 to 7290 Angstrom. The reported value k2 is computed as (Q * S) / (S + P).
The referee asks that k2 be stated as 6.07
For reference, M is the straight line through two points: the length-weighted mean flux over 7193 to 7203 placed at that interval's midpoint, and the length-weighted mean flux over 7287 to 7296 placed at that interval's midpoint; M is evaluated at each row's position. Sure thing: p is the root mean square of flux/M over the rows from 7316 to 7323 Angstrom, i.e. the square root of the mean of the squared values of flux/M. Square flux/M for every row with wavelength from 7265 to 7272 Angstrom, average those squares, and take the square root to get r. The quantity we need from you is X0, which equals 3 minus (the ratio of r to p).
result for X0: 2.01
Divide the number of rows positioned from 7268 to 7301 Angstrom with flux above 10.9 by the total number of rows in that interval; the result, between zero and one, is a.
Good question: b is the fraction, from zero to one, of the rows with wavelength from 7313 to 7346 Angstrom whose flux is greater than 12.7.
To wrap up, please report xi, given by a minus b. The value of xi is 0.00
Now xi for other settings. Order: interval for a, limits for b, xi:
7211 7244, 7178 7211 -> 0.73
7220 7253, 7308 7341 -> 0.00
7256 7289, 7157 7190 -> 1.00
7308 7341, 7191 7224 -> 1.00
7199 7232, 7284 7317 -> -0.59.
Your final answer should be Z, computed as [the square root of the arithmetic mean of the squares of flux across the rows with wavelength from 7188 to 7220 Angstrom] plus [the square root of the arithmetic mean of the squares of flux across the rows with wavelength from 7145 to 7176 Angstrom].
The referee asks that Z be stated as 20.8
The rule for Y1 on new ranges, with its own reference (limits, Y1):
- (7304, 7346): 7319.5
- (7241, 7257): 7241.5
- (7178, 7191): 7186.0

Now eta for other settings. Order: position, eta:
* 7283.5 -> 12.7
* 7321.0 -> 13.9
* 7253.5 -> 12.1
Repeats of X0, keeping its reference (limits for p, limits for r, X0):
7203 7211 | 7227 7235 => 1.92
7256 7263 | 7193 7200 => 1.95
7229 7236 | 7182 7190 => 1.99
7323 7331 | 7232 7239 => 1.94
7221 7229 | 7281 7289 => 2.00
